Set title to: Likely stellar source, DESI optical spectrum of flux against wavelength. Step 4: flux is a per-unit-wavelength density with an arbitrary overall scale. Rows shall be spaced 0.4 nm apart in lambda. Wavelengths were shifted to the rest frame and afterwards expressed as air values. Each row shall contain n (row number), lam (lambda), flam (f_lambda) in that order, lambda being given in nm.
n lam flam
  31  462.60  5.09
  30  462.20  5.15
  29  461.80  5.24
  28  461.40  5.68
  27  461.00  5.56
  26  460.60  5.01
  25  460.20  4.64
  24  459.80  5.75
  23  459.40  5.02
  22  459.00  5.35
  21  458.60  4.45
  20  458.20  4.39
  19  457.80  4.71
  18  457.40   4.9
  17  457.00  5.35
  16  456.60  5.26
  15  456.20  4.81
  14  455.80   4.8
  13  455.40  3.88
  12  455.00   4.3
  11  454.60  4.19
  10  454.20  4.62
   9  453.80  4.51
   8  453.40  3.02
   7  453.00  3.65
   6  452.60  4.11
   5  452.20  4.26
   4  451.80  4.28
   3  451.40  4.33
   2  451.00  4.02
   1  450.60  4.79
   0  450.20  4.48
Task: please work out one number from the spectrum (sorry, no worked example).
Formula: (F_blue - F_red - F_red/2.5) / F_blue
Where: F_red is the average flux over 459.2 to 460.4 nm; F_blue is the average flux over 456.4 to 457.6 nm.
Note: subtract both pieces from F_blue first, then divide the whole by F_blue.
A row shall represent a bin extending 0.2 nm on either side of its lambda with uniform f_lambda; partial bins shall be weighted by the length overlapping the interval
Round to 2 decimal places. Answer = -0.39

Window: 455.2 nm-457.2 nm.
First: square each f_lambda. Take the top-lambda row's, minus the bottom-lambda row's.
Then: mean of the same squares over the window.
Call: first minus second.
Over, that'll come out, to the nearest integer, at -10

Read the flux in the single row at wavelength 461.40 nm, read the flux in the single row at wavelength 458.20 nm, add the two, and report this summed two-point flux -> 10.1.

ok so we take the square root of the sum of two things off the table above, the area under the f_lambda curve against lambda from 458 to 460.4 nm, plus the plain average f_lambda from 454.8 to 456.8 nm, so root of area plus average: 4.06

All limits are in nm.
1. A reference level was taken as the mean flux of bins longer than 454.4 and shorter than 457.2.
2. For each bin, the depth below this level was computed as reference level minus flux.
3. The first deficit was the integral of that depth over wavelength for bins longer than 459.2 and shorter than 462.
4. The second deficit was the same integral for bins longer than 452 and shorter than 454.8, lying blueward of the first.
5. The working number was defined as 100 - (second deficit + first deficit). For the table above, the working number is 100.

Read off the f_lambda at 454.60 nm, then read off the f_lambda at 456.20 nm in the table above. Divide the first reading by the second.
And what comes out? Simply 0.87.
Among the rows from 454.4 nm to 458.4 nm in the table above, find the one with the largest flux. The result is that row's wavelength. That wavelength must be 457.00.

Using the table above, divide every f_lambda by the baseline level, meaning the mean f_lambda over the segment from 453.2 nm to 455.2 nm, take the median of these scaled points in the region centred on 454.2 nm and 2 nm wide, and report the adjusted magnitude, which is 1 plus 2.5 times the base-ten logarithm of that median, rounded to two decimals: 1.04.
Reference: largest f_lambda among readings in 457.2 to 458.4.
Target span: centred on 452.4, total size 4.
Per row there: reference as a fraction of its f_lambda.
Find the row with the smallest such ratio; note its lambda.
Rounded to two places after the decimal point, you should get 450.60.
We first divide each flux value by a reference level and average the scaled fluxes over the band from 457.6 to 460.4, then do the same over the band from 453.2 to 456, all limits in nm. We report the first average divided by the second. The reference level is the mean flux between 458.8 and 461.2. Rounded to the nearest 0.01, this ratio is 1.17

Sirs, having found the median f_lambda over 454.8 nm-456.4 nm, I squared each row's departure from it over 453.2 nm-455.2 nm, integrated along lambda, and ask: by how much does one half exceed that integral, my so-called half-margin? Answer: -0.52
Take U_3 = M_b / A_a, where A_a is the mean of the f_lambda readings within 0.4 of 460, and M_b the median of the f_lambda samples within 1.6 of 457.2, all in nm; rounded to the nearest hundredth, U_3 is 0.92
